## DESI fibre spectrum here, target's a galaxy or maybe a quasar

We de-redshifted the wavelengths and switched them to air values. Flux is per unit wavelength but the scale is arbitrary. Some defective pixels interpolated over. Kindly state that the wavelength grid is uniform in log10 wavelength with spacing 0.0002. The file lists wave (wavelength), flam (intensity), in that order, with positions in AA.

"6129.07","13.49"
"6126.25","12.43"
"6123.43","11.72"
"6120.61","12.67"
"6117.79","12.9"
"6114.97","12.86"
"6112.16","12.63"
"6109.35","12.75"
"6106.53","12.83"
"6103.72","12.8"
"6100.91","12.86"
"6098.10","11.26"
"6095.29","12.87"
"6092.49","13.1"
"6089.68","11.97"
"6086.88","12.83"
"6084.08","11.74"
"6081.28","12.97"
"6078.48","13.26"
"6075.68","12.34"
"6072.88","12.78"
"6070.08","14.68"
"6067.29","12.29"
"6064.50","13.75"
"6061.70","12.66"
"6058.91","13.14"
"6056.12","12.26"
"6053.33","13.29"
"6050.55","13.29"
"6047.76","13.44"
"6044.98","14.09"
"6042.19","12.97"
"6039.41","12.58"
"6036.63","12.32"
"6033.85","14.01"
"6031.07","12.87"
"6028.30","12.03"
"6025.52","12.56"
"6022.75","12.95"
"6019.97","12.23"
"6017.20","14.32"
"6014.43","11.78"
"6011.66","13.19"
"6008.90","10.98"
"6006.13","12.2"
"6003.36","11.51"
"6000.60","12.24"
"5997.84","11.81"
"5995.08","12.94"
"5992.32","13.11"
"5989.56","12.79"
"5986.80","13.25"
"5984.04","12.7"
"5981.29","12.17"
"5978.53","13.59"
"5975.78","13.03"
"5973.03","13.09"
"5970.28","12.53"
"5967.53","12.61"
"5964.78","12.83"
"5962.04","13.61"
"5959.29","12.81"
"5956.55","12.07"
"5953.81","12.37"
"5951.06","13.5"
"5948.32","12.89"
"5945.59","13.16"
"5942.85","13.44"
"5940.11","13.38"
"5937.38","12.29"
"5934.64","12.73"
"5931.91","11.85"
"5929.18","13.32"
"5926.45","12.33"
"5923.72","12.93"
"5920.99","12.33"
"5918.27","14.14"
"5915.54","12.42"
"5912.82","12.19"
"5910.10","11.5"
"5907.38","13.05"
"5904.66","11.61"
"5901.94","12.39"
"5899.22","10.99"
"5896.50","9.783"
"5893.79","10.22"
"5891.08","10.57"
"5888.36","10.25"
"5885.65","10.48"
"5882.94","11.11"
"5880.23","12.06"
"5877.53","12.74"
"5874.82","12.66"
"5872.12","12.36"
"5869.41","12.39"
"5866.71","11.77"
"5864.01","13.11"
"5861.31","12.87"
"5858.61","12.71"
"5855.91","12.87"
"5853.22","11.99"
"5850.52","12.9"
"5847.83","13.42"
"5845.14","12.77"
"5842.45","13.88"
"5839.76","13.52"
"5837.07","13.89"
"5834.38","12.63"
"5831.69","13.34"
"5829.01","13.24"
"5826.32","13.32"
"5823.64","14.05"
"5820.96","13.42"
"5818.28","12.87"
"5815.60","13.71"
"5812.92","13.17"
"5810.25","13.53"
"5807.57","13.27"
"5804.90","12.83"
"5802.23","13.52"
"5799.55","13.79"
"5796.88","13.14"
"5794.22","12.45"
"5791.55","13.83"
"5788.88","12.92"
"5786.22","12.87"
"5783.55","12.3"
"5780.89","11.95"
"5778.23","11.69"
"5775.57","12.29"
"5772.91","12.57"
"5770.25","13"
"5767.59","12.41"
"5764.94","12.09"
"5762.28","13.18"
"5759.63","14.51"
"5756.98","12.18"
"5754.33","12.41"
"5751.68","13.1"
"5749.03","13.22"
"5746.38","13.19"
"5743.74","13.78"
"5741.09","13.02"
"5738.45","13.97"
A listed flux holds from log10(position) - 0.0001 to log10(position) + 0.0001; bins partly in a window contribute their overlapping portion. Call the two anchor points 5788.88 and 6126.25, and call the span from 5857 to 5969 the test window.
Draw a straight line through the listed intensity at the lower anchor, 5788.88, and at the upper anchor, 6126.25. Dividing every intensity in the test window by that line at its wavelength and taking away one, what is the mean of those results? -0.035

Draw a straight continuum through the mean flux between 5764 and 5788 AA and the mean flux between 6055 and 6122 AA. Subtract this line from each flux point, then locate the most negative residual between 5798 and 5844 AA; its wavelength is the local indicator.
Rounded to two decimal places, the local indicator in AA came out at 5834.38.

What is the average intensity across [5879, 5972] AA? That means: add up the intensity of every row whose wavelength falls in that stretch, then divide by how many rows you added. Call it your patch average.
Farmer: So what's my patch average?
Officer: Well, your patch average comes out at 12.2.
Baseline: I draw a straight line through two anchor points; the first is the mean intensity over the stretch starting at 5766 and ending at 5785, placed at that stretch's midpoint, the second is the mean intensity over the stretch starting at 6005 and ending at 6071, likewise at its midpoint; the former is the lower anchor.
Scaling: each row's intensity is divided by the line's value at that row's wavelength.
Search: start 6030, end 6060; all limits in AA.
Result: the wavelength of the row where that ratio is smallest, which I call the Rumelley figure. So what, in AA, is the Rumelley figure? 6056.12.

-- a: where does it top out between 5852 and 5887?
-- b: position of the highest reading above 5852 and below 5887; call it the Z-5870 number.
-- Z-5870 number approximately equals 5864.01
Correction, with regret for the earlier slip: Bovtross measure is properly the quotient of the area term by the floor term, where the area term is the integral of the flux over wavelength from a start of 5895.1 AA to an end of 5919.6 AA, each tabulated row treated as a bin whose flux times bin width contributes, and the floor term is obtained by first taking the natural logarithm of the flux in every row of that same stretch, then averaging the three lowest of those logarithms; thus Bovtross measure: 124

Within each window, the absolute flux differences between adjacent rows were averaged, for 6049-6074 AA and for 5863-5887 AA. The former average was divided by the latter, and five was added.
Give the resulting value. 7.0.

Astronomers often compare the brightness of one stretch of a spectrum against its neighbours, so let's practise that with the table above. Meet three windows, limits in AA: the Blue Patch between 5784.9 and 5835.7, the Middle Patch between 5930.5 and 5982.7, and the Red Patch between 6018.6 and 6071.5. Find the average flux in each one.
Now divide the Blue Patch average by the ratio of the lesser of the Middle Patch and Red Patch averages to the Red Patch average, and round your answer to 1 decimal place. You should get 13.4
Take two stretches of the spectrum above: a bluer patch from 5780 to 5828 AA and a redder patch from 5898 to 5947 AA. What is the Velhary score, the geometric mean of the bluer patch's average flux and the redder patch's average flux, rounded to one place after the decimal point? 12.9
